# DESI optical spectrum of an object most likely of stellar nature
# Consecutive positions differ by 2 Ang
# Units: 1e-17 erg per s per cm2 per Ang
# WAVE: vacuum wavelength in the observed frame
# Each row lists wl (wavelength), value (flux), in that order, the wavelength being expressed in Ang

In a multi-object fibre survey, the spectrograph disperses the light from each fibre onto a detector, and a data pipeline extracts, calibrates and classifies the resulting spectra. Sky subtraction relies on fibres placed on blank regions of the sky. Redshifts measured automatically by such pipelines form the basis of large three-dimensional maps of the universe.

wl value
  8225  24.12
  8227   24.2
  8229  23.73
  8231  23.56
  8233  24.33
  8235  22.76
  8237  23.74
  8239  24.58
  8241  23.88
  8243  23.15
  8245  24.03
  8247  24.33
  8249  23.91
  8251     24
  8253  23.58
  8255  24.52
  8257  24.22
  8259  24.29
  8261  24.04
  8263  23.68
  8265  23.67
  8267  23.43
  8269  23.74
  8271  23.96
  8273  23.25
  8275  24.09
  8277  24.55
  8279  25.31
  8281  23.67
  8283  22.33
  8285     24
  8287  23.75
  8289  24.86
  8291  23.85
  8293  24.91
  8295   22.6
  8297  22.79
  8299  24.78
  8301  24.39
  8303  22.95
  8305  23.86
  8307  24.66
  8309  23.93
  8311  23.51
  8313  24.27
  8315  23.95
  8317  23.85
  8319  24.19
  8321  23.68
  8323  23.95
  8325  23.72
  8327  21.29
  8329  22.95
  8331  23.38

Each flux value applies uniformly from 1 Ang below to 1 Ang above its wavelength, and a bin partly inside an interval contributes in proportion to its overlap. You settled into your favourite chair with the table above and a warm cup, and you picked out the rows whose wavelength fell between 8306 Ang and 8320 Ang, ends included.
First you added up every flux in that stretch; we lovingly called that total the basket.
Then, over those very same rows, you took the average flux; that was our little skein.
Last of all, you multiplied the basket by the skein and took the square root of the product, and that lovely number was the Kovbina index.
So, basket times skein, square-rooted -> 64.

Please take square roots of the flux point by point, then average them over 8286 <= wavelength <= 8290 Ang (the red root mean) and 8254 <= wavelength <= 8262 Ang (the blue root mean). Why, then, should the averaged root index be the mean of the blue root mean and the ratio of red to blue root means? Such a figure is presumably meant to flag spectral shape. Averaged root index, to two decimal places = 2.96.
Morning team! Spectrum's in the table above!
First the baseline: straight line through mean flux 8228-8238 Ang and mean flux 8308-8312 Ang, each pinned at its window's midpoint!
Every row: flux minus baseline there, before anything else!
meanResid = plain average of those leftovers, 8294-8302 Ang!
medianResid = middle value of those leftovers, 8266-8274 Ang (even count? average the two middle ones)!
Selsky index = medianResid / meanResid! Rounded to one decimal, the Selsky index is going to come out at 1.3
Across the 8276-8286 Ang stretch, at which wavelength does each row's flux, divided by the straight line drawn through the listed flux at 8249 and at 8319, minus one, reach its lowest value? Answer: 8283 Ang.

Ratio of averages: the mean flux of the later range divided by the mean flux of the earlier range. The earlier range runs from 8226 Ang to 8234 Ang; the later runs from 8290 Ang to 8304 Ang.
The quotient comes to 0.99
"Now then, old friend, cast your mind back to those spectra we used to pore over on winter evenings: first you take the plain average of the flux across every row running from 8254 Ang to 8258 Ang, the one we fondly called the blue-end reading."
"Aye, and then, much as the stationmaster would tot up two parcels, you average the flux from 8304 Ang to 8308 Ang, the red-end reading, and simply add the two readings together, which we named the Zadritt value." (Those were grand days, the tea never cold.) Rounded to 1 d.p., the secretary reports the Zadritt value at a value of 48.6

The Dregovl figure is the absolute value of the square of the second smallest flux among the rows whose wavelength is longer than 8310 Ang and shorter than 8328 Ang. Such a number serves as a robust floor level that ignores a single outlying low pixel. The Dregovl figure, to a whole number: 553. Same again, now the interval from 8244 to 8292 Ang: 541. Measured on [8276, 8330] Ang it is 499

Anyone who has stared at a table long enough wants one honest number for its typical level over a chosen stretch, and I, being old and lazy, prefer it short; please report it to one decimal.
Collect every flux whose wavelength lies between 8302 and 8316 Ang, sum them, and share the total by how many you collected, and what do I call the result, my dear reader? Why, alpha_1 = 23.9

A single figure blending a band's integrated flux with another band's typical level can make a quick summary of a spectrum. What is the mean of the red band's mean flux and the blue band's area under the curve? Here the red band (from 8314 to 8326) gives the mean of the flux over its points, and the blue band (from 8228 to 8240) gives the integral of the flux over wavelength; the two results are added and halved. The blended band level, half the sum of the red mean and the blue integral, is 155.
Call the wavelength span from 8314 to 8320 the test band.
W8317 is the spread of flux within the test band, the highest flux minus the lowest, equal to 0.34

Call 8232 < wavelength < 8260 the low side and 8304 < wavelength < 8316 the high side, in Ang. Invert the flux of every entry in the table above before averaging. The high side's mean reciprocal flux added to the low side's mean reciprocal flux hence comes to 0.0834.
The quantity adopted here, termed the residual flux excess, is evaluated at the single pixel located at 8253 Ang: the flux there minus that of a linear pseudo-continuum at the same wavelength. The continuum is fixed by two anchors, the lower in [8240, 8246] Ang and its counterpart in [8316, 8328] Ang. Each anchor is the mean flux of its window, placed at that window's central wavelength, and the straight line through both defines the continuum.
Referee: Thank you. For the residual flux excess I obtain -0.1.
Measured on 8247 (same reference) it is 0.7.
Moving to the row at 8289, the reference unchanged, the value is 1.3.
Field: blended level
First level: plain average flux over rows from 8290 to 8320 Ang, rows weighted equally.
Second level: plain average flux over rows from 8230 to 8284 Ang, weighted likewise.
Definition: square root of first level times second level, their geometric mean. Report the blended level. 23.9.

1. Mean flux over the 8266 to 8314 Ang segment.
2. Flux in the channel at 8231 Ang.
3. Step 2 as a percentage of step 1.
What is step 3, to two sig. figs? 99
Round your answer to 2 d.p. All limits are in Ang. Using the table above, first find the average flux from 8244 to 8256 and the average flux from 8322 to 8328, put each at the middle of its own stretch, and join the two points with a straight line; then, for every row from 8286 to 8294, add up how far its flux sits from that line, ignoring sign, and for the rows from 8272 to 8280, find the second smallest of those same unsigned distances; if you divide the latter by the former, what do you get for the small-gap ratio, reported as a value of 0.14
